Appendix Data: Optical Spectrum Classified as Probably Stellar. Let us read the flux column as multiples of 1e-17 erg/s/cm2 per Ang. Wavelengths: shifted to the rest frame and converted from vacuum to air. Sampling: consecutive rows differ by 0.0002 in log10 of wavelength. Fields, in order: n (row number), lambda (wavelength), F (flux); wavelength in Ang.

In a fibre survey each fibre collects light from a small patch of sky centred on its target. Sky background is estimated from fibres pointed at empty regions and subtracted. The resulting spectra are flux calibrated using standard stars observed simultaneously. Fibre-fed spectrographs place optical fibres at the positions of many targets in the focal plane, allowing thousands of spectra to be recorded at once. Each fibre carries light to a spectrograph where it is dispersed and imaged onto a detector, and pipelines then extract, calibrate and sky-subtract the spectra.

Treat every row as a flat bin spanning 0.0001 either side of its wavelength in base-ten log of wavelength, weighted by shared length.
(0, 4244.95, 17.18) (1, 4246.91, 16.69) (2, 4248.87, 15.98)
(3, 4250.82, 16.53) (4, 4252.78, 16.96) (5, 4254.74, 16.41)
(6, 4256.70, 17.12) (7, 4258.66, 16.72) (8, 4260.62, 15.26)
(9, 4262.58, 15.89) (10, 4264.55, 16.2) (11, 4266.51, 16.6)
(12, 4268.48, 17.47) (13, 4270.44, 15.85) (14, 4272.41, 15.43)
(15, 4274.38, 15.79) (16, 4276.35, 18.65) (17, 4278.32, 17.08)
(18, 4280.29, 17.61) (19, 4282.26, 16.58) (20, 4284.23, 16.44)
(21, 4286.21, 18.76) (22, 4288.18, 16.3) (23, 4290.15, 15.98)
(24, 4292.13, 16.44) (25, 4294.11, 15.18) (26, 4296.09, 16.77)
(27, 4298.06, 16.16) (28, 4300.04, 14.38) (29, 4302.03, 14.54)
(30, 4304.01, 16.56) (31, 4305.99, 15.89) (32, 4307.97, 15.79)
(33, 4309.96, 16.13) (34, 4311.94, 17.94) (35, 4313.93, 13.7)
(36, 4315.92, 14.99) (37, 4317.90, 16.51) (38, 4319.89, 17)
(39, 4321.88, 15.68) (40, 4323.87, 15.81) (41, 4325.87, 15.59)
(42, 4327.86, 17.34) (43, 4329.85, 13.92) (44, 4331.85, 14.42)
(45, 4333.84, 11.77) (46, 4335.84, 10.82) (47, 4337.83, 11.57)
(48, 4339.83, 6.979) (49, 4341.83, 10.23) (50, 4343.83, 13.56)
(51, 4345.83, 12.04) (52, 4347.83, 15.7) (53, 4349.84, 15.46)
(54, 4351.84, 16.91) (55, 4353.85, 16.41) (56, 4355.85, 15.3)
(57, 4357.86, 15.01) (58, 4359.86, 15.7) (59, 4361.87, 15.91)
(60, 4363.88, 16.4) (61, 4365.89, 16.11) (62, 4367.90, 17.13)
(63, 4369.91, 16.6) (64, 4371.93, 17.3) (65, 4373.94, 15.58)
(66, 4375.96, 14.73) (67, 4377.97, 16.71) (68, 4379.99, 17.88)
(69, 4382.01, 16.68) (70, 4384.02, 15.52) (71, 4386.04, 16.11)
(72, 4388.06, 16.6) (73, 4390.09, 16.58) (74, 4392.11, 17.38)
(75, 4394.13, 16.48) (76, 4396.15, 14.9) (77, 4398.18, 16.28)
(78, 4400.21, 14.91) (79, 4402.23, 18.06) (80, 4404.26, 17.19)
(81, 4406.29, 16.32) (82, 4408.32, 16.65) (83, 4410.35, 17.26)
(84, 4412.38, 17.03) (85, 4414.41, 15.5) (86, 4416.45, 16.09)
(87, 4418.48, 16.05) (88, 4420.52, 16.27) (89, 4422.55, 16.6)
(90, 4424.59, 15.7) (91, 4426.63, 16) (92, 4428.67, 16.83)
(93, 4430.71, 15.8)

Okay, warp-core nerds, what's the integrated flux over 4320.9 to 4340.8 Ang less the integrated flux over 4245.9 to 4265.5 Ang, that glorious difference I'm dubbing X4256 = -54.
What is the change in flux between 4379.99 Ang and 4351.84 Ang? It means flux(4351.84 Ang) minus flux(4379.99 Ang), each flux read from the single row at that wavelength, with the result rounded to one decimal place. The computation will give -1.0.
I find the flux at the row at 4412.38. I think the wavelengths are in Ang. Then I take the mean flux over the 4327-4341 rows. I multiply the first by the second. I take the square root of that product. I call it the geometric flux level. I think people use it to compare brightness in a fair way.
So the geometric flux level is 14.5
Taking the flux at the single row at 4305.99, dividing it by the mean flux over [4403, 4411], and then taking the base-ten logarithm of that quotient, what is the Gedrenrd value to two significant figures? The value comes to -0.026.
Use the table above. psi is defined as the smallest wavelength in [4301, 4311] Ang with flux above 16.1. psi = 4304.01 Ang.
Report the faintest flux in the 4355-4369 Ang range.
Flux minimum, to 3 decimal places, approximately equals 15.010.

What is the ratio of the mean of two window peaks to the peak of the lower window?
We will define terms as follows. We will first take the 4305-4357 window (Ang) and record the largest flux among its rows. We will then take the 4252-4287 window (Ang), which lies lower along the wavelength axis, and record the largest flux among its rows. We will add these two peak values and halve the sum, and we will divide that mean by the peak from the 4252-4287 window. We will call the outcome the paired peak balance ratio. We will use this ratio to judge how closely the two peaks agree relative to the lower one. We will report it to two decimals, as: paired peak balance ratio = 0.98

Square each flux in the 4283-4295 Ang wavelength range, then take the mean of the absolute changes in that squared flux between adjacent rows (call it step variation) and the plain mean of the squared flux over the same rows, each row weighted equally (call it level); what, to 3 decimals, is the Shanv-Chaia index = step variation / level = 0.170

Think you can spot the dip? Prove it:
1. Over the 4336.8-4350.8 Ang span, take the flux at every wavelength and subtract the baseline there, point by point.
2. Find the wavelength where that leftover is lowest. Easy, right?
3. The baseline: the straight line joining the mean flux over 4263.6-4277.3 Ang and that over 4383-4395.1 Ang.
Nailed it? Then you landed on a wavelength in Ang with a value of 4339.83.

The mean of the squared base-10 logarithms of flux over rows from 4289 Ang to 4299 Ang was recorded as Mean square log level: 1.46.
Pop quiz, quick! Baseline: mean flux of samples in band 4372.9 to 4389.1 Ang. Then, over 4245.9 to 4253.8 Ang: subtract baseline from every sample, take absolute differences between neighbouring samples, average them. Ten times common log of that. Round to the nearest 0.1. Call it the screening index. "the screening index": -2.5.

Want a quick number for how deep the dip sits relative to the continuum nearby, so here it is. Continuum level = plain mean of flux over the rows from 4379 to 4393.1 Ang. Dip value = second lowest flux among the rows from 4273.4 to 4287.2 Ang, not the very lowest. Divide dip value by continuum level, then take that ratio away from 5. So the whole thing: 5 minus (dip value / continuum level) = 4.01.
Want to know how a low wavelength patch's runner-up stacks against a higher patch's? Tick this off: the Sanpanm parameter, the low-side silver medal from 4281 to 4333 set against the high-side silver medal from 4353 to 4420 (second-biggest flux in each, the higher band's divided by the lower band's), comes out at 1.00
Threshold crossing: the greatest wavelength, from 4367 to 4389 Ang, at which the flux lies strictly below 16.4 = 4386.04 Ang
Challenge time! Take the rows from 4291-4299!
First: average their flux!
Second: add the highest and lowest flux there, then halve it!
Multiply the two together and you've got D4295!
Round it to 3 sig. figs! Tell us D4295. 258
